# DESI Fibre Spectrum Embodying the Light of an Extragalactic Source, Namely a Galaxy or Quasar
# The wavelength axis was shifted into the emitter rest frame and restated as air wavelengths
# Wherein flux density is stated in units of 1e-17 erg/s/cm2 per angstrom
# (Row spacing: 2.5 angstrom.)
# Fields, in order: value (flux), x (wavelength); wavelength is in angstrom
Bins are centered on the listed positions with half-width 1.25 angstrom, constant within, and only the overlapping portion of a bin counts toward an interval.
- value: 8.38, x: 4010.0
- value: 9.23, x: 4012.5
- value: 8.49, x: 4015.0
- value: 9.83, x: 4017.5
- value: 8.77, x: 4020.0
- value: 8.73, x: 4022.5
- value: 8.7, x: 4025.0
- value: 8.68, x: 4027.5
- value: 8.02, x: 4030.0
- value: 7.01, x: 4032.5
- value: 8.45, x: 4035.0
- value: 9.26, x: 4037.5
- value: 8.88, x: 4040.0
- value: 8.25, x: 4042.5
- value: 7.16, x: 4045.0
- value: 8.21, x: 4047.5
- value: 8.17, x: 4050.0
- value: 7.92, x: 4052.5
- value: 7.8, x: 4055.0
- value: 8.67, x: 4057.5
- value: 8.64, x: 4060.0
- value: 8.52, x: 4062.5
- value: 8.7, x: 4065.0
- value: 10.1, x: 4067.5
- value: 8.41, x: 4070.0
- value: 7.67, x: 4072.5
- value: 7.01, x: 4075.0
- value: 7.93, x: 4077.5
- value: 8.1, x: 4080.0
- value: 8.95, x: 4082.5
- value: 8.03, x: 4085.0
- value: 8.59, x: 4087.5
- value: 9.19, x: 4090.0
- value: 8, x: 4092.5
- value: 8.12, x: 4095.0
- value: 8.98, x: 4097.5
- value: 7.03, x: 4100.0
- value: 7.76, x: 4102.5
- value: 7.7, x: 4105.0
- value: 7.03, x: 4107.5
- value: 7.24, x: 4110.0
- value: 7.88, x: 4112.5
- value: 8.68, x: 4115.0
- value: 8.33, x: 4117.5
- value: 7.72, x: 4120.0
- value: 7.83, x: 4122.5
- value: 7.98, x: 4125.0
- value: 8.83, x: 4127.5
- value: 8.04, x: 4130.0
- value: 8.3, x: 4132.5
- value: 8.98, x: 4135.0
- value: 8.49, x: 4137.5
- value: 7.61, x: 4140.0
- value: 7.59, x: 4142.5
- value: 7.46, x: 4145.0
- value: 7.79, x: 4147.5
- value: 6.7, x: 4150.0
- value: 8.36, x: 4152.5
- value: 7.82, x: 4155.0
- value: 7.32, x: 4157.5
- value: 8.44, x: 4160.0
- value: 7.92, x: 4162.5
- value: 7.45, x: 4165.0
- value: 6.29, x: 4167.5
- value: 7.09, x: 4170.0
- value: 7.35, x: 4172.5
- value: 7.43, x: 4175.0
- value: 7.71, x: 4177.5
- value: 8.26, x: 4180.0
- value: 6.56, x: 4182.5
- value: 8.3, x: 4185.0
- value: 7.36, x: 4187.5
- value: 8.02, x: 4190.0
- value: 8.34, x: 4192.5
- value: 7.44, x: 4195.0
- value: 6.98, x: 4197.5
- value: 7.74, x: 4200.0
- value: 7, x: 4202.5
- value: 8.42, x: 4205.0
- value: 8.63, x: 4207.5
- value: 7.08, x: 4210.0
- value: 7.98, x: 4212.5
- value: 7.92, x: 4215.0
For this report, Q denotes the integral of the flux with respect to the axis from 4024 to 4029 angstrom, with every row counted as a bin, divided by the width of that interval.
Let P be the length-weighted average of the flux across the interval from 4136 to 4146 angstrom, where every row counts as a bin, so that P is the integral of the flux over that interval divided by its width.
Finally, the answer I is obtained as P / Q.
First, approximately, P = 7.8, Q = 8.7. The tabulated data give 0.90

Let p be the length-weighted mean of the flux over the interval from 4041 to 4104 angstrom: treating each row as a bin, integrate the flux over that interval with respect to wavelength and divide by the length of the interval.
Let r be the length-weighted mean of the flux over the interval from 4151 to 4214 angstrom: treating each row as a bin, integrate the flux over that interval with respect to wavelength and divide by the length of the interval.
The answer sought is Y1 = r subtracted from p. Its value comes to 0.59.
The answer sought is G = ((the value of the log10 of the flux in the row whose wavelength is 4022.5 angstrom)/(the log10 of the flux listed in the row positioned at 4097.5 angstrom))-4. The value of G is -3.01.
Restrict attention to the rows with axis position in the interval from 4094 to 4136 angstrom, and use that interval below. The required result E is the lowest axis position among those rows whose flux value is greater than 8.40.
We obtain 4097.5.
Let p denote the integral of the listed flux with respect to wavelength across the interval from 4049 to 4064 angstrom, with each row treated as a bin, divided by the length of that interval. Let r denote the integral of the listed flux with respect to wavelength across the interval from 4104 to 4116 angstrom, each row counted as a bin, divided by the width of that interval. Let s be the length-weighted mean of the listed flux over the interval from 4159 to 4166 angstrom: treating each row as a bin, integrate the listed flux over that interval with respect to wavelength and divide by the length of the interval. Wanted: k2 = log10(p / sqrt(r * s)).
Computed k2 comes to 0.026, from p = 8.30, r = 7.69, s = 7.9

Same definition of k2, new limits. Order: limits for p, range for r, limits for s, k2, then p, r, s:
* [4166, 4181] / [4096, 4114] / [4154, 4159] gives -0.017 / 7.34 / 7.68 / 7.6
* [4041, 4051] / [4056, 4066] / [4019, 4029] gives -0.036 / 7.97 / 8.61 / 8.7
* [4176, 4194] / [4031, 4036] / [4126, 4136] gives -0.017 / 7.78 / 7.71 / 8.5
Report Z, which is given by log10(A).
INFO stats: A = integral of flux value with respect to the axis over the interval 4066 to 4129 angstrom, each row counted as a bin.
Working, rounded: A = 512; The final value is 2.71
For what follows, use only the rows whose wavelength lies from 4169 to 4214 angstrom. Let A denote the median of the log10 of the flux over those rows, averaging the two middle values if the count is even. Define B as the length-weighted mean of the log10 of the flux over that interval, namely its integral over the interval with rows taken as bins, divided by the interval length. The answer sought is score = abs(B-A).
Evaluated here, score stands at 0.0033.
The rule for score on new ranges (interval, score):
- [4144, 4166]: 0.0060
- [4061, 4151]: 0.0028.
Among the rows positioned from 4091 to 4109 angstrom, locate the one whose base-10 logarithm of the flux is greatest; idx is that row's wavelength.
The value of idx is 4097.5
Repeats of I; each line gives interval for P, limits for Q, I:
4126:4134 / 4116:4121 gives 1.04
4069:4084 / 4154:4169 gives 1.06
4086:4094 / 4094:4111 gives 1.11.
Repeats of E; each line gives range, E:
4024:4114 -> 4025.0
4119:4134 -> 4127.5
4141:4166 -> 4160.0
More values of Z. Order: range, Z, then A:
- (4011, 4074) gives 2.73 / 535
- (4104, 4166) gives 2.69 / 490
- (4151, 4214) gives 2.68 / 482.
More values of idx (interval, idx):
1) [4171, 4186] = 4185.0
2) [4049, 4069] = 4067.5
